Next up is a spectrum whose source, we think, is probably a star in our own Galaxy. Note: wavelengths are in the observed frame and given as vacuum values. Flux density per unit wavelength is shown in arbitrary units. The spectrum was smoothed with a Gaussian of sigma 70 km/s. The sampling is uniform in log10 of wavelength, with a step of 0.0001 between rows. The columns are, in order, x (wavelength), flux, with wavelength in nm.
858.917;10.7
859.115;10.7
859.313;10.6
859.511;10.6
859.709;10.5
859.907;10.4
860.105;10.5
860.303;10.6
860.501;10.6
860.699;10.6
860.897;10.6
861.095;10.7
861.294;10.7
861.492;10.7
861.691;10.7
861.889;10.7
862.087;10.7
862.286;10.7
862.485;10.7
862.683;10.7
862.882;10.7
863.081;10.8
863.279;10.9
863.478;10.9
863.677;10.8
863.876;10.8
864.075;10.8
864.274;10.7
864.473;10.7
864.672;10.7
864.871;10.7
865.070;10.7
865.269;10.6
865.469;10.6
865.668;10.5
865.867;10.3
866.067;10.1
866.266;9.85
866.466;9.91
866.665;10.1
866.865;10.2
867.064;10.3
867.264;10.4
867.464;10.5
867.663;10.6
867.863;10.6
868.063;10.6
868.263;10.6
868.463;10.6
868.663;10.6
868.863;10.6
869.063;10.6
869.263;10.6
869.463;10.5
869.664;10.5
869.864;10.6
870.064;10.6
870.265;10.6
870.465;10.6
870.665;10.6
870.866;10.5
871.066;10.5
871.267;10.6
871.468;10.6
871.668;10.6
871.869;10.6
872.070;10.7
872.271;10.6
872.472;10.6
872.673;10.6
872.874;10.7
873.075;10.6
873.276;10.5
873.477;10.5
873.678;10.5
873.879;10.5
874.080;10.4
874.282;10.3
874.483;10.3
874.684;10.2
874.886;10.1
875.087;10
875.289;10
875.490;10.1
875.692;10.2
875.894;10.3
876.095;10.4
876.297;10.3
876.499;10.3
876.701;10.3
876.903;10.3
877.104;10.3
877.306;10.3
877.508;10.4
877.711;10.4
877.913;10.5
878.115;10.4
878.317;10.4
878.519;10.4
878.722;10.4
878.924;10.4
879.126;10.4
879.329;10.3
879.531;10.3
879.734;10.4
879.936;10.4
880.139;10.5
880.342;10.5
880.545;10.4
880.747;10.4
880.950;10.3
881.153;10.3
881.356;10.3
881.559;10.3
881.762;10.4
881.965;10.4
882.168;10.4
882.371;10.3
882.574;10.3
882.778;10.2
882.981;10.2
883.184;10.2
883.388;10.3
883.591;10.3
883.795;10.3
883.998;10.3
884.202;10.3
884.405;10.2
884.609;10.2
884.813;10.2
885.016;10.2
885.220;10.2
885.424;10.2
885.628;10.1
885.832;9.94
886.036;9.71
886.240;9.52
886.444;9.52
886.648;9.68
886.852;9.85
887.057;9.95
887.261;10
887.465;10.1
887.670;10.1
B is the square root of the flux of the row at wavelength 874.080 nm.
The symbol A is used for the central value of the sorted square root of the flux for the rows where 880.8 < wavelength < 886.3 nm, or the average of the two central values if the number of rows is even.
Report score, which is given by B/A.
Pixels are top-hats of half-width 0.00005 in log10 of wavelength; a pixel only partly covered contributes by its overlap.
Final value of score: 1.00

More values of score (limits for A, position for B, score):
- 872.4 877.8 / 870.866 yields 1.01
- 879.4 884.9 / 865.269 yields 1.01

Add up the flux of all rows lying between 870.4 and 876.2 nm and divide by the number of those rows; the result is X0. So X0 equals 10.4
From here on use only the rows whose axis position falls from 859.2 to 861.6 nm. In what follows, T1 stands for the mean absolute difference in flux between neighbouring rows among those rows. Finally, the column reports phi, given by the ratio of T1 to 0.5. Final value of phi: 0.091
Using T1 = 0.045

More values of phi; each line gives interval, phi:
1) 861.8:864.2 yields 0.055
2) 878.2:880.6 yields 0.073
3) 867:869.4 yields 0.055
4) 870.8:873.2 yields 0.091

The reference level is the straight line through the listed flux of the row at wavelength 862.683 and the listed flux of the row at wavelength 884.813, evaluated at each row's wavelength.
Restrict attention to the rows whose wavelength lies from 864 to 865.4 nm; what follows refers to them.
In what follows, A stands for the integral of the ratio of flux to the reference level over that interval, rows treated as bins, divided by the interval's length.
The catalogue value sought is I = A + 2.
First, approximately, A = 1.004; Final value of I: 3.00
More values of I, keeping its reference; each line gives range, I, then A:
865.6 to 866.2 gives 2.97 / 0.966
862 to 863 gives 3.00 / 0.999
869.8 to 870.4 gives 3.01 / 1.007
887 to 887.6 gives 2.99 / 0.988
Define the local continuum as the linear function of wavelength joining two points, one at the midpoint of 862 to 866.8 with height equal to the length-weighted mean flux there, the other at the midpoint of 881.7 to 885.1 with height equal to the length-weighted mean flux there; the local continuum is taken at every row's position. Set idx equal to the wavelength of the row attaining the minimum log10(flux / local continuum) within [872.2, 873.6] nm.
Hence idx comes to 873.276 nm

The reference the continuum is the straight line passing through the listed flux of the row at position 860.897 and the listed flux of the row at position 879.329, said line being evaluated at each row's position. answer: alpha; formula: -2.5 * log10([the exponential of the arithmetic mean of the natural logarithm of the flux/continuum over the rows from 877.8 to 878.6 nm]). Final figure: -0.0112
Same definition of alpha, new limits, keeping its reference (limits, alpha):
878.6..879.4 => -0.0073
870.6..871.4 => -0.0118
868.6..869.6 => -0.0116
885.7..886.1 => 0.0399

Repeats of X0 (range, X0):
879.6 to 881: 10.4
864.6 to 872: 10.5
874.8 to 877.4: 10.2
